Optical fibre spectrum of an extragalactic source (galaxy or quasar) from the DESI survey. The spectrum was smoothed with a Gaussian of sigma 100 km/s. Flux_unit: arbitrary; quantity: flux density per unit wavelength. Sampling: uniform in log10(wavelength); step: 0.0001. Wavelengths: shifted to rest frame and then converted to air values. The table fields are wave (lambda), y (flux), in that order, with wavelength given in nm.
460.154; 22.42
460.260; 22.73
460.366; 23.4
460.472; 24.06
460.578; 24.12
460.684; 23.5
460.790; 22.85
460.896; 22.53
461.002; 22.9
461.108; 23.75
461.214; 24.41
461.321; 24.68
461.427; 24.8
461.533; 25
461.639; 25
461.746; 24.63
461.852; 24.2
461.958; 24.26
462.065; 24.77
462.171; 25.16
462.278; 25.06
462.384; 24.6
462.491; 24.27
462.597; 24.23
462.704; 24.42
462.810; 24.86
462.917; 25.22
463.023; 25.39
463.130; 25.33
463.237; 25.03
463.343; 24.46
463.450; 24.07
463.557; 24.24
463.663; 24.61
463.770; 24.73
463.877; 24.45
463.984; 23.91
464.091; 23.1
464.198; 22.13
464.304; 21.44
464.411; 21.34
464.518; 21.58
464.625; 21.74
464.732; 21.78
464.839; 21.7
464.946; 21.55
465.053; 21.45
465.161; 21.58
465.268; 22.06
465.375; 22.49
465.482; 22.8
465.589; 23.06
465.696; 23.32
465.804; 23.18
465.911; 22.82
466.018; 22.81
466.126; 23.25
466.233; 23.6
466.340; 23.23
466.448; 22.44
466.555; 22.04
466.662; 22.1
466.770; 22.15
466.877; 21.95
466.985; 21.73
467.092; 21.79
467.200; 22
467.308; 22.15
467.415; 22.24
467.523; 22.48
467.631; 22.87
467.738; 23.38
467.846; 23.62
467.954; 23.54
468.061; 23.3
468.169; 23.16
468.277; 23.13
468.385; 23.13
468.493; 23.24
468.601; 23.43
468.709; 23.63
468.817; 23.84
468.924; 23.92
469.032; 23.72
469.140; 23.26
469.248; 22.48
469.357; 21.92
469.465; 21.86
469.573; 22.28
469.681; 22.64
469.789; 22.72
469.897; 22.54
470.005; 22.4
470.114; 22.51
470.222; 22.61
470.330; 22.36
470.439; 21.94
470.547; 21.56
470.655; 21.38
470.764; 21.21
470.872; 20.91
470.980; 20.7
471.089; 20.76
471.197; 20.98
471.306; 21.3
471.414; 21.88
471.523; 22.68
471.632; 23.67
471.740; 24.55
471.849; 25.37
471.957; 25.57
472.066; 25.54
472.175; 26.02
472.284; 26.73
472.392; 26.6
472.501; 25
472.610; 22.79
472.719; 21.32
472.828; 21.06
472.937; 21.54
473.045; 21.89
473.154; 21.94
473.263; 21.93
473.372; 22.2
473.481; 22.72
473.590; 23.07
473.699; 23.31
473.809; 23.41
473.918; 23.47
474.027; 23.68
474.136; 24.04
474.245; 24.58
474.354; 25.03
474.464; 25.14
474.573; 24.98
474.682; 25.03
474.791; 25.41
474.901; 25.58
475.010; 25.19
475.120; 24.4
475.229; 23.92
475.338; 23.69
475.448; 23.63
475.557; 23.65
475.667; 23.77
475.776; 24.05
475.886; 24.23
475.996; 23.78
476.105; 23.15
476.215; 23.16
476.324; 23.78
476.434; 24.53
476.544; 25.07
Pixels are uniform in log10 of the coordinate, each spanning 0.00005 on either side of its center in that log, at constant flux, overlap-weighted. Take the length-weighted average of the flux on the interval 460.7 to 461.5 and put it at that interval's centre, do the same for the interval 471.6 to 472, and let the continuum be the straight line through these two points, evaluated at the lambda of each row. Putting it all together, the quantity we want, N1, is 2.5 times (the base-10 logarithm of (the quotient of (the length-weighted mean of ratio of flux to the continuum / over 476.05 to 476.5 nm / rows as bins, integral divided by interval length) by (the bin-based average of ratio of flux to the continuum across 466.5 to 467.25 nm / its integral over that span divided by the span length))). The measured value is 0.04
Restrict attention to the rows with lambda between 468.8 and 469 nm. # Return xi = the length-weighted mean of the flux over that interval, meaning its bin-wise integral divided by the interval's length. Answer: 24.0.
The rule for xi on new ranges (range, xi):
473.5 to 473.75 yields 23.1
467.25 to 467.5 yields 22.2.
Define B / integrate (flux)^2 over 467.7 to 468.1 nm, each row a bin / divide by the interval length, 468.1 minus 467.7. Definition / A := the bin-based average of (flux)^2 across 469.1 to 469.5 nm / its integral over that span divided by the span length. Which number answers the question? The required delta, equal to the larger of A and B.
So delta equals 551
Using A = 500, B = 551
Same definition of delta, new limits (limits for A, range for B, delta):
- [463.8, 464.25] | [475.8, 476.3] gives 558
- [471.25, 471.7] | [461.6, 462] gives 601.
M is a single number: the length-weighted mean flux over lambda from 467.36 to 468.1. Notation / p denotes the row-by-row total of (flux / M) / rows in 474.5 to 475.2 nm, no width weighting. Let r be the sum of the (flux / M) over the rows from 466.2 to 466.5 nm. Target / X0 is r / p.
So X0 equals 0.5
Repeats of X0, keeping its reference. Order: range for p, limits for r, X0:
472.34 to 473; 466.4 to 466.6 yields 0.3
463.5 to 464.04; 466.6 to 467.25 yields 1.1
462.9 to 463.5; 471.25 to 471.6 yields 0.4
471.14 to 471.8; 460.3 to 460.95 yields 1.0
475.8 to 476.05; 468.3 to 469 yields 2.9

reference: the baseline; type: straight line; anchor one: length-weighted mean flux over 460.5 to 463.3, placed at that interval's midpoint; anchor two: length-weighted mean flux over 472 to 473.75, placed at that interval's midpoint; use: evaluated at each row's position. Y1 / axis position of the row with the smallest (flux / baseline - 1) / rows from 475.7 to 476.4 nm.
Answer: 476.105 nm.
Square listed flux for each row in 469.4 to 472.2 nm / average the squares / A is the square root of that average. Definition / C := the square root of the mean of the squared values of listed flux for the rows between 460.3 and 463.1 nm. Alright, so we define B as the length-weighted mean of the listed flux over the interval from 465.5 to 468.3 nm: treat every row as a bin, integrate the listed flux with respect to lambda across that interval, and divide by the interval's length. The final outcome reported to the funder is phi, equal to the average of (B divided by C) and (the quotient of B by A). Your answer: 0.97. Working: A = 22.7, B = 22.7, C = 24.3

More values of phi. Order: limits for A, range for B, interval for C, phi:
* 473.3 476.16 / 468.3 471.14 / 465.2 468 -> 0.96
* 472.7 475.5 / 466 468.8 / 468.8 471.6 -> 1.00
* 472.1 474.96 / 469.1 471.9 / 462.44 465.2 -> 0.94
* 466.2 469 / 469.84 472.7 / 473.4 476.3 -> 0.98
